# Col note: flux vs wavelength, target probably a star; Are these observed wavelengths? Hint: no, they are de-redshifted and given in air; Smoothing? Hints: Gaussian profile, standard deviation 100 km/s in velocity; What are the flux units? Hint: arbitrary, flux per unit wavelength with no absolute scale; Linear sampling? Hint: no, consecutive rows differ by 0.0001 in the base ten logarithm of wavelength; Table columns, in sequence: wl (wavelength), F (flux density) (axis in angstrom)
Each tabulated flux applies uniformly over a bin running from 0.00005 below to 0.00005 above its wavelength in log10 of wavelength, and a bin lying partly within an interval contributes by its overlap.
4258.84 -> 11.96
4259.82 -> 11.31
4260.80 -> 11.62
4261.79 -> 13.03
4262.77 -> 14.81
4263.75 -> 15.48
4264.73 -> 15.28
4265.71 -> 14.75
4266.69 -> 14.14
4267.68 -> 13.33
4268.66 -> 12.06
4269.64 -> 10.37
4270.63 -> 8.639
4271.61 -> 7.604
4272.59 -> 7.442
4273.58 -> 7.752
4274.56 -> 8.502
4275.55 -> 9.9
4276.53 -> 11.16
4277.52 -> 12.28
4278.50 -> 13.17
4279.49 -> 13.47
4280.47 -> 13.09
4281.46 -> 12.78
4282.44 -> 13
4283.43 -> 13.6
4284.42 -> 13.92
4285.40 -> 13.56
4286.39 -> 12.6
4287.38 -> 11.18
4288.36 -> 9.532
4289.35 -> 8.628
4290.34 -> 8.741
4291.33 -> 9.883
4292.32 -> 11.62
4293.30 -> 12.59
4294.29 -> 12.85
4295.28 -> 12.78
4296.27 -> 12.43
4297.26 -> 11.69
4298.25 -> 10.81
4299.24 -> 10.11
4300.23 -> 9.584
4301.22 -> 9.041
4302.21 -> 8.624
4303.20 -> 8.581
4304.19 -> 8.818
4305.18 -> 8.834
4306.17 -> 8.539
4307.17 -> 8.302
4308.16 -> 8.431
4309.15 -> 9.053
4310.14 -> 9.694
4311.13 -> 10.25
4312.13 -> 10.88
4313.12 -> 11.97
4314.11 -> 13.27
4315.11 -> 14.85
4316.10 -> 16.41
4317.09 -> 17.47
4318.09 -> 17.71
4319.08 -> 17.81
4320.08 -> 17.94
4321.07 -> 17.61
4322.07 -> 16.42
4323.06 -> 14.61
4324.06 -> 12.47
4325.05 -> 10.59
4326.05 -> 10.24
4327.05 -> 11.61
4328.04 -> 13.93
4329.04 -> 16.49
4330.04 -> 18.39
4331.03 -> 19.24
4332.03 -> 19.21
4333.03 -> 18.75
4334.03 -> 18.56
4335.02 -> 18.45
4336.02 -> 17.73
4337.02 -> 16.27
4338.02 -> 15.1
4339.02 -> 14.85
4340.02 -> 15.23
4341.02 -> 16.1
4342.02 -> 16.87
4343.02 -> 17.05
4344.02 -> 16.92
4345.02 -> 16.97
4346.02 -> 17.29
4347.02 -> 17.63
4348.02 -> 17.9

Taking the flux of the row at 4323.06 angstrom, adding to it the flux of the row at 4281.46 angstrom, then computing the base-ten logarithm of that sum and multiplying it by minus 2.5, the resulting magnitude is -3.59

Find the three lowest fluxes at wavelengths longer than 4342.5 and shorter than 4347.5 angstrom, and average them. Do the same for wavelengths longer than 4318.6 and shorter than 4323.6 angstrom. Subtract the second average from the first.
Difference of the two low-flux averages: 1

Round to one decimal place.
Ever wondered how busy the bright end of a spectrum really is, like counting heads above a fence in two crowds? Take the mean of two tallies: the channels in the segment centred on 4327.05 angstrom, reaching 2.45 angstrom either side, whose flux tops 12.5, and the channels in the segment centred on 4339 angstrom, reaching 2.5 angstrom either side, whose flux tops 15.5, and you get 2.0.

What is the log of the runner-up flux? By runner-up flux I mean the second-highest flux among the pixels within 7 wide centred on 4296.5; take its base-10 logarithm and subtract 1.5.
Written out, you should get -0.39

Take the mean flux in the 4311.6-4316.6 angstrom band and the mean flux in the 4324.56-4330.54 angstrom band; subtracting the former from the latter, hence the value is 0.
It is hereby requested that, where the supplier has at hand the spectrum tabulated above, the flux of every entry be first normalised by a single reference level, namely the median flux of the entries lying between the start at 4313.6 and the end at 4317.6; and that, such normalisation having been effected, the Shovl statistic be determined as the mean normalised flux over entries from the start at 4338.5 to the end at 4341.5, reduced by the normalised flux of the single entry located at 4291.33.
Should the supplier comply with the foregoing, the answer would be 0.35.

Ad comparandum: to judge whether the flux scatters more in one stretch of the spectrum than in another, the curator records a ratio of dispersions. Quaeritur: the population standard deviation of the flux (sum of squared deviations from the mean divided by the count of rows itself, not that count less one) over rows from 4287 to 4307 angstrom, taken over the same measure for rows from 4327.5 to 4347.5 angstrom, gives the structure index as 1.1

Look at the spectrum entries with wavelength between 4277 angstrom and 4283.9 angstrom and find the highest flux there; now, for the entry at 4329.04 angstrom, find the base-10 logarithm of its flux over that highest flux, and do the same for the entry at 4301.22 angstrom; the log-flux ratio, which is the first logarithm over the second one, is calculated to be -0.5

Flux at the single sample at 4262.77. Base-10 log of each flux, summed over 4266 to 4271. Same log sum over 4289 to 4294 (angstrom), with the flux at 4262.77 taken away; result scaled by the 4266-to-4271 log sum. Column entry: -1.8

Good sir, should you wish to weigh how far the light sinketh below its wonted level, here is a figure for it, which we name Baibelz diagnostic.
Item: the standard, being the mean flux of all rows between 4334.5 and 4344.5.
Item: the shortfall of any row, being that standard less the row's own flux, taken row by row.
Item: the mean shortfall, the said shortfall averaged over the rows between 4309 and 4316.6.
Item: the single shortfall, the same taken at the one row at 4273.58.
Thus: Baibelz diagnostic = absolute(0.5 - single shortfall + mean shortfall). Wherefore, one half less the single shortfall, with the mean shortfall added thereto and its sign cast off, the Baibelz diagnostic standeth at 4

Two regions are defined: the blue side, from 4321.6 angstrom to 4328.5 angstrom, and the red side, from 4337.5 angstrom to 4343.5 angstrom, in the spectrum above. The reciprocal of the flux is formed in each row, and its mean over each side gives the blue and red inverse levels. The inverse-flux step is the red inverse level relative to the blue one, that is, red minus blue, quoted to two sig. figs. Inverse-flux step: -0.017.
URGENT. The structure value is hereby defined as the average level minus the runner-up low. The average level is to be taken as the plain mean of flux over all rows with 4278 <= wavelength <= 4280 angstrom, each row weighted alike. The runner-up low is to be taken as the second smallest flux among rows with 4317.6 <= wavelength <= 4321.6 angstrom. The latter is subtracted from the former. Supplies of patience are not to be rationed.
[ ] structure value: -4.4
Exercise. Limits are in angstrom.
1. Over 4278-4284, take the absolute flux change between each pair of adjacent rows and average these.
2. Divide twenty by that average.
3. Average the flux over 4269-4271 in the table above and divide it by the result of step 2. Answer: 0.2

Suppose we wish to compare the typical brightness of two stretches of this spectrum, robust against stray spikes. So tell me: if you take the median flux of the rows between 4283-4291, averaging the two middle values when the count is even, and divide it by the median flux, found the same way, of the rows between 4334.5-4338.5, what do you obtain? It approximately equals 0.70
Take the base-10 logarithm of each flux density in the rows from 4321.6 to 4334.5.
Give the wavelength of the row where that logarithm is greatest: 4331.03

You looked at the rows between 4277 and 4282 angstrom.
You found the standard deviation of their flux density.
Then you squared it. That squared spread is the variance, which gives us 0.2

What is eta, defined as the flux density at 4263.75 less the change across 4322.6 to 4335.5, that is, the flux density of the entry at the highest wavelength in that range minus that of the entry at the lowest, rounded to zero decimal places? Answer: 12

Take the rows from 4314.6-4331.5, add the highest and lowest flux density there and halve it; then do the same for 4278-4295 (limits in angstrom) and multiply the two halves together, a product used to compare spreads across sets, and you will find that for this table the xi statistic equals 166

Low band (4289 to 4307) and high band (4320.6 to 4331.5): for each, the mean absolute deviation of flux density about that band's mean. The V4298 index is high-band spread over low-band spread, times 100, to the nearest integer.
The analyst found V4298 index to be 183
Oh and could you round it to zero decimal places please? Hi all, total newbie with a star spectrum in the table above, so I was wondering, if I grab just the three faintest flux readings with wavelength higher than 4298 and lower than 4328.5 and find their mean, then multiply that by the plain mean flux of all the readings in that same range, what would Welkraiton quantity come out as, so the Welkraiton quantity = 102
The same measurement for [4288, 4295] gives 95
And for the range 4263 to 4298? 89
